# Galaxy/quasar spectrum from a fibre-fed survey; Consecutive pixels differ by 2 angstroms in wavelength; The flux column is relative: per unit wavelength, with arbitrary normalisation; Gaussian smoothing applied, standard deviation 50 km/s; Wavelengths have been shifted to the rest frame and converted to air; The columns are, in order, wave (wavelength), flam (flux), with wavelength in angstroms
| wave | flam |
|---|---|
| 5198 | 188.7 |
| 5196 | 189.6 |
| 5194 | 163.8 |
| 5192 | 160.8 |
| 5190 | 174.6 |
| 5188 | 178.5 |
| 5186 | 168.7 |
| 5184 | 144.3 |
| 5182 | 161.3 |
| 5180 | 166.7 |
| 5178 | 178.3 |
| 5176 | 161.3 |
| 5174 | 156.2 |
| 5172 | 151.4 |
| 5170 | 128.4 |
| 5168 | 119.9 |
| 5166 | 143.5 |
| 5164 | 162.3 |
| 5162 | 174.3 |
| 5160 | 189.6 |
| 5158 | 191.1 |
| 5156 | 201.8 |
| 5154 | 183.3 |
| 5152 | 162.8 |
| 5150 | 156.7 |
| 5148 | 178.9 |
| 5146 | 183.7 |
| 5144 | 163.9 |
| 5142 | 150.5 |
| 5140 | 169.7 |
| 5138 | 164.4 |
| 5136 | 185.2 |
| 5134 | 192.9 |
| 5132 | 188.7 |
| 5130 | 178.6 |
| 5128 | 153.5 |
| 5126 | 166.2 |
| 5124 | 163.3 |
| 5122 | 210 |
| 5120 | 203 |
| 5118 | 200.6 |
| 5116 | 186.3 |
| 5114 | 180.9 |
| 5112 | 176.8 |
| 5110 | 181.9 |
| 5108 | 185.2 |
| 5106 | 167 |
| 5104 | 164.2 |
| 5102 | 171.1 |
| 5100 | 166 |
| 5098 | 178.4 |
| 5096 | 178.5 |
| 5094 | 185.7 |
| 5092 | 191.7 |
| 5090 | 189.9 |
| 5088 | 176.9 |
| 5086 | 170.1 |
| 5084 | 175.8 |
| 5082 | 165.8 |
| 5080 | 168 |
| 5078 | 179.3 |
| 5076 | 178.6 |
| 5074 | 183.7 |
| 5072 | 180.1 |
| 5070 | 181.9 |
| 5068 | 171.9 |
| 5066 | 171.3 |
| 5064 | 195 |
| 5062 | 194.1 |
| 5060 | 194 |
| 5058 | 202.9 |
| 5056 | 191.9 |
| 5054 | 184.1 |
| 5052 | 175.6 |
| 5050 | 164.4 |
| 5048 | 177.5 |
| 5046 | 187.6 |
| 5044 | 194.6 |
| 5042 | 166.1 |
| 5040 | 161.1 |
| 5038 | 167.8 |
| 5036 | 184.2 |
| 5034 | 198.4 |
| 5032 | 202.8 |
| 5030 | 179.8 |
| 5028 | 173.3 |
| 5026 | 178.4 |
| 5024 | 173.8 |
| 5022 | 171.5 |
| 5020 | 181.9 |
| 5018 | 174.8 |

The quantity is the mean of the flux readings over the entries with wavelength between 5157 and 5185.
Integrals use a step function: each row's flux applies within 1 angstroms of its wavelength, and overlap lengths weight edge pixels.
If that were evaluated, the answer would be 159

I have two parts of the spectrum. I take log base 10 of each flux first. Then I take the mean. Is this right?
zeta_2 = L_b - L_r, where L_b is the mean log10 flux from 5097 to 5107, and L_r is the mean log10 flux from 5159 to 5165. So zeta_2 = -0.015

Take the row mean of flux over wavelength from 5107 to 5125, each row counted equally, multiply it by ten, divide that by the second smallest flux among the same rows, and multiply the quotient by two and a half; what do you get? 26.5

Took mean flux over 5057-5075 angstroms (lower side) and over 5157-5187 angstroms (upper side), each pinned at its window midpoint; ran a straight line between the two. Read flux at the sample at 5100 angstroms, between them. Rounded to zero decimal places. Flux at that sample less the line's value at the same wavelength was -12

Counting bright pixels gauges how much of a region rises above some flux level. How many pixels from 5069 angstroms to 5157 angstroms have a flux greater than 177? 25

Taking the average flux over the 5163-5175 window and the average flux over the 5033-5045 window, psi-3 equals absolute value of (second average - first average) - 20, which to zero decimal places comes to 15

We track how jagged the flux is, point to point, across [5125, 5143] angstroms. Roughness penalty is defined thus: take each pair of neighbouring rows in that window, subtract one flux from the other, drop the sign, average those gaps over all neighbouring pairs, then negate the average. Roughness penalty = -13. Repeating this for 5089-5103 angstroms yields -5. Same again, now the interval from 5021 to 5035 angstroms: -8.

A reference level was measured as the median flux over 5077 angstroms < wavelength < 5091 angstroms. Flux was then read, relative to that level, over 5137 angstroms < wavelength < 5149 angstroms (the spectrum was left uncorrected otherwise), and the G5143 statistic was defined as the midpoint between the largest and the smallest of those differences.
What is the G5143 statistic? -8.7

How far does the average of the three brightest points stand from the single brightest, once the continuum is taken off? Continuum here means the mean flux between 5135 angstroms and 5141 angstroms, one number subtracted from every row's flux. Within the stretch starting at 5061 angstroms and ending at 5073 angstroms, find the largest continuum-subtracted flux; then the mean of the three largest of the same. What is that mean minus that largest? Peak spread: -4.7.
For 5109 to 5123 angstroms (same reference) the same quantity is -5.5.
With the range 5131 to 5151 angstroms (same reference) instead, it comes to -4.0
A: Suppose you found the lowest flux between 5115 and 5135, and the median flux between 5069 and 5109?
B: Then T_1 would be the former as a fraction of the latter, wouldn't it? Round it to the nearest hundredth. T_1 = 0.86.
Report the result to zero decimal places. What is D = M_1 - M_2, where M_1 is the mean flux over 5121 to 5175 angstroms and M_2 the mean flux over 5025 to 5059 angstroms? -13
